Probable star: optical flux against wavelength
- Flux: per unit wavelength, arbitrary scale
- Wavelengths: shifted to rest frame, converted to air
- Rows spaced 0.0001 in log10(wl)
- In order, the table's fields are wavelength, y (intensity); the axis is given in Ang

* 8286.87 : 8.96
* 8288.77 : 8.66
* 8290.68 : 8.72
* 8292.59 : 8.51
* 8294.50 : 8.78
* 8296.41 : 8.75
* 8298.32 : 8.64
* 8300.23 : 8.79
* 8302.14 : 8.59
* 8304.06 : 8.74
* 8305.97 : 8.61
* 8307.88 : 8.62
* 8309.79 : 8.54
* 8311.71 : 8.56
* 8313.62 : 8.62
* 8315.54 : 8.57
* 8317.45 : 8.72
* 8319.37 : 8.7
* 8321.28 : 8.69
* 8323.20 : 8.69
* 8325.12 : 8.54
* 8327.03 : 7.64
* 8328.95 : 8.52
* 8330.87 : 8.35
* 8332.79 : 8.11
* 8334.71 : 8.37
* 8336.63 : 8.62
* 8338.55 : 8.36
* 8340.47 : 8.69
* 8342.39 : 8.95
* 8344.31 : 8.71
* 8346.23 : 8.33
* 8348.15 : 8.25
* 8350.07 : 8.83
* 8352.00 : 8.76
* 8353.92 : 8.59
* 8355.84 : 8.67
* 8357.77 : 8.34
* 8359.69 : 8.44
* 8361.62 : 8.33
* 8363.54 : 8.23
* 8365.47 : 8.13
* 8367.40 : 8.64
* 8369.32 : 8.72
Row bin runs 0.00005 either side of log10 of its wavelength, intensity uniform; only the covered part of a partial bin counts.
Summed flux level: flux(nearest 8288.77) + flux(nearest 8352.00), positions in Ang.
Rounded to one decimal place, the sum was 17.4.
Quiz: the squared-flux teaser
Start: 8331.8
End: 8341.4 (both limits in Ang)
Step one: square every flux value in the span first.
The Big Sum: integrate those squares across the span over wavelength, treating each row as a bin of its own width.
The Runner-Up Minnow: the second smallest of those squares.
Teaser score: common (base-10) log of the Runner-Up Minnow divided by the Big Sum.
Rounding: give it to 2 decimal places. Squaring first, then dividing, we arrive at -0.99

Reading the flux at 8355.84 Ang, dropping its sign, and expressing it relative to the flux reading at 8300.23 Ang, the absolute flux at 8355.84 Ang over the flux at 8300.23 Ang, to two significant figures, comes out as 0.99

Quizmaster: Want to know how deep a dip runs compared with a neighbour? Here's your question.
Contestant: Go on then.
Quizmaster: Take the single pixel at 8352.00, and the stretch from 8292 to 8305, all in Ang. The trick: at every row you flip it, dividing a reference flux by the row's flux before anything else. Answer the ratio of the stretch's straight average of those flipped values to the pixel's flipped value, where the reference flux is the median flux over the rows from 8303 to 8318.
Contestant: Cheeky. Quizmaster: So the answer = 1.01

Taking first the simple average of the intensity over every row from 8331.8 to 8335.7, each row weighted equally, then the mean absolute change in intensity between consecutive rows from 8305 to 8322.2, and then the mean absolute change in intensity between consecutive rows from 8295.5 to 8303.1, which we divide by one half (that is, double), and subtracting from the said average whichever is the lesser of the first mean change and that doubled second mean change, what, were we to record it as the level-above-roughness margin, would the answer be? 8.19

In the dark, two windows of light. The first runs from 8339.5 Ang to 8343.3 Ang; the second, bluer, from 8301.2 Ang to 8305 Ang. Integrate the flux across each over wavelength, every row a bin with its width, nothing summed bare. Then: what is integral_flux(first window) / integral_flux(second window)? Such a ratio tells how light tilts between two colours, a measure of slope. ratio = 1.02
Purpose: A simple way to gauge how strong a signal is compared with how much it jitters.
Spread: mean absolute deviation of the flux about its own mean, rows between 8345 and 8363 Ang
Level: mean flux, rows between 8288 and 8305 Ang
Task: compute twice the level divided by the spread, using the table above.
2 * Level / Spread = 93.9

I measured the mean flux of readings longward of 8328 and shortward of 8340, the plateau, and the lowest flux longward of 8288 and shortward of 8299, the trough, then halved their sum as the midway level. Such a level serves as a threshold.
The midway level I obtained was 8.45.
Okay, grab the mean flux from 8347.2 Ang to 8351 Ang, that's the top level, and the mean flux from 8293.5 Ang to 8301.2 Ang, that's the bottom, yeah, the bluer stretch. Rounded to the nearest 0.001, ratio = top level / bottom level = 0.977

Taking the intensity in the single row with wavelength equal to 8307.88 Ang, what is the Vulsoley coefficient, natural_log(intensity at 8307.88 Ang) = 2.15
